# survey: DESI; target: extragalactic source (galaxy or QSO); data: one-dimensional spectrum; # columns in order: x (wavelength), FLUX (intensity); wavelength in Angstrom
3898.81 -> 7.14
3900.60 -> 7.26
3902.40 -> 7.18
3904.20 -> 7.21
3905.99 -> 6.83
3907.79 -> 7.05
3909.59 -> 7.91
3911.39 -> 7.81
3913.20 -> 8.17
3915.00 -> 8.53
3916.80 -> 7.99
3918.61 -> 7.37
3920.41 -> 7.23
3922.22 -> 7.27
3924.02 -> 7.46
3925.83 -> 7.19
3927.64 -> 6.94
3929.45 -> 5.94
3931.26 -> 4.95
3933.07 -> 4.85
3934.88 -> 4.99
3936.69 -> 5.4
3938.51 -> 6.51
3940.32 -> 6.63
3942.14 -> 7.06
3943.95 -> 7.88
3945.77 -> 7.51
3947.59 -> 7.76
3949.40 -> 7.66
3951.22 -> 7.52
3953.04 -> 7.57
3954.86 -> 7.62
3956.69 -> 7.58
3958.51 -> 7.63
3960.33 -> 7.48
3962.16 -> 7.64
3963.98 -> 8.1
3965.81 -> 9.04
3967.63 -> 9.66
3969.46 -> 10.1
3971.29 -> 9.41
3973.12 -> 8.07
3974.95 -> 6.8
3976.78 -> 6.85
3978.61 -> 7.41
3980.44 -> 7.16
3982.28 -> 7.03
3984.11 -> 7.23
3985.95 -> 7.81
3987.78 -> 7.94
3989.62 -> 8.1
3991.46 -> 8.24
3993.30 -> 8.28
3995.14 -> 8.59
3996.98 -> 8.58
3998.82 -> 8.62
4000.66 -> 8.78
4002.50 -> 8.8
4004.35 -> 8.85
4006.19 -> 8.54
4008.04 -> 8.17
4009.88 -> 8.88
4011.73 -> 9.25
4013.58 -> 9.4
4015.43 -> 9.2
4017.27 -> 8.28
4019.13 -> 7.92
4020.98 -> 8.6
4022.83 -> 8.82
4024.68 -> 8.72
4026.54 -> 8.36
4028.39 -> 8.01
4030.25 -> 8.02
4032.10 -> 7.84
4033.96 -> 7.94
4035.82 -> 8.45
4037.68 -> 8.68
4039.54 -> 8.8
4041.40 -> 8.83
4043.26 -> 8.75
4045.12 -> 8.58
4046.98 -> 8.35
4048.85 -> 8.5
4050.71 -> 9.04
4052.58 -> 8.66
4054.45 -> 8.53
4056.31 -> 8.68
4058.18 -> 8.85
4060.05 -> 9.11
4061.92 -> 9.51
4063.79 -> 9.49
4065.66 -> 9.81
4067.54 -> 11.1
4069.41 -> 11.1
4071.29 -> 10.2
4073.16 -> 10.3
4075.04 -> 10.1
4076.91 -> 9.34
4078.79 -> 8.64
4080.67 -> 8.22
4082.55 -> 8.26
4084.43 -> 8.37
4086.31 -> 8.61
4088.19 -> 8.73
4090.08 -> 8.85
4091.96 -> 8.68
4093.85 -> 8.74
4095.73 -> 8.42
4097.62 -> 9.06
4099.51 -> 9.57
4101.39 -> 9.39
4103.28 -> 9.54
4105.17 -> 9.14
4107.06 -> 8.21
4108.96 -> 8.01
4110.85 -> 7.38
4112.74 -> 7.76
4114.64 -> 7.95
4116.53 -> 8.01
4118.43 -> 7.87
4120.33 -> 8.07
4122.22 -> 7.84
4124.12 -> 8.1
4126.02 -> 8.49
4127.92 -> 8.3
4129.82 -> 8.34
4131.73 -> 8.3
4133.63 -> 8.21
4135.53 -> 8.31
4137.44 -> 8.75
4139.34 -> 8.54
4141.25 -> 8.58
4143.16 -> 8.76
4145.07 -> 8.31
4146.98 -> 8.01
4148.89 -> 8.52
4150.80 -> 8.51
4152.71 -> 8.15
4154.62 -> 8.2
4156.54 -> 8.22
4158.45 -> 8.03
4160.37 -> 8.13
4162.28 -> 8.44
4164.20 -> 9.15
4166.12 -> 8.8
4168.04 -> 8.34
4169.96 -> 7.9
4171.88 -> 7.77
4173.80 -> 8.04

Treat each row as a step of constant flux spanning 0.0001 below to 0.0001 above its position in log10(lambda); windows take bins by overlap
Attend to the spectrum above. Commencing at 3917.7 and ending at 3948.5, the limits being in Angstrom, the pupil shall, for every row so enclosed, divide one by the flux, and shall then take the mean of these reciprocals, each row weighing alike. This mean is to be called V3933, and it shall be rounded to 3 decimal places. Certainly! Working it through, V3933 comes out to 0.154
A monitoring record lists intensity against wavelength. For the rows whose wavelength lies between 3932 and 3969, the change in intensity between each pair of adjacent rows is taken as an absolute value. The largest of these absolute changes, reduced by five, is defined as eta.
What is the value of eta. -3.9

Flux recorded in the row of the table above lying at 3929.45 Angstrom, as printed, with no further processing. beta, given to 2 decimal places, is 5.94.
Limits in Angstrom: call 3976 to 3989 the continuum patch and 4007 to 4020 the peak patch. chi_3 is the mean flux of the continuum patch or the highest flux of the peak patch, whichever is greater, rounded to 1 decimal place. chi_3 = 9.4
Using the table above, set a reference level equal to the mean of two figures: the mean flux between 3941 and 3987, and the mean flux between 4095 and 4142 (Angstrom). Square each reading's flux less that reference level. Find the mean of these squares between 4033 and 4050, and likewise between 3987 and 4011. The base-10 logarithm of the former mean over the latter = 0.0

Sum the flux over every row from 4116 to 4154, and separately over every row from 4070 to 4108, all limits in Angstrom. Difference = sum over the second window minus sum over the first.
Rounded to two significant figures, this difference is 14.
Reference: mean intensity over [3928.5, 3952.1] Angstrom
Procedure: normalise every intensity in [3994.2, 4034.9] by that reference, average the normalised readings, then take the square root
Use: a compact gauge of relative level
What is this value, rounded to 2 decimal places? 1.15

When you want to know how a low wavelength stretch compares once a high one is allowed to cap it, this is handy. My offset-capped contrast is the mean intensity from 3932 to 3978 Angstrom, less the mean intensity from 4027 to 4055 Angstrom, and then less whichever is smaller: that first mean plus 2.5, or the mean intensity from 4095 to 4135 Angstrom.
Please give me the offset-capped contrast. -9.4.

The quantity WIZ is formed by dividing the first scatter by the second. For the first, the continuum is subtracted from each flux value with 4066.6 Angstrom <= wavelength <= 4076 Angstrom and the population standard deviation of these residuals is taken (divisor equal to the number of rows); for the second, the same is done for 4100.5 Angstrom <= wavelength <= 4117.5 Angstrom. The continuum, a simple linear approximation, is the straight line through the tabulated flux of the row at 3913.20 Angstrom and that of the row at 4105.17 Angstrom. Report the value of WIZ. 1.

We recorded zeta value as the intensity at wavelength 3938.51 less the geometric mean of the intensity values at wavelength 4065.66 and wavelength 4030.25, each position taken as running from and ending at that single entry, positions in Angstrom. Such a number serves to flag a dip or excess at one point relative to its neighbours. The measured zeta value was -2.4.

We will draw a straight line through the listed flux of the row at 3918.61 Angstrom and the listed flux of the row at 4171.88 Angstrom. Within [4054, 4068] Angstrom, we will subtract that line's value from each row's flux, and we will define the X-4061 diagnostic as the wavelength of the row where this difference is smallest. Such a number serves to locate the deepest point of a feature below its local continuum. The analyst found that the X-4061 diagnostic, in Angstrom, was 4054.45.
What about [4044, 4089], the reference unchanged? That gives 4080.67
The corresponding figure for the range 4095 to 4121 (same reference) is 4110.85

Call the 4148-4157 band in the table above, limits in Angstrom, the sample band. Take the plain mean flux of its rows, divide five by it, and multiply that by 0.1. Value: 0.0601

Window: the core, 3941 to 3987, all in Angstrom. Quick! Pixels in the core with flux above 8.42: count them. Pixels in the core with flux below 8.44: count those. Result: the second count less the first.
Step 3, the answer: 17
